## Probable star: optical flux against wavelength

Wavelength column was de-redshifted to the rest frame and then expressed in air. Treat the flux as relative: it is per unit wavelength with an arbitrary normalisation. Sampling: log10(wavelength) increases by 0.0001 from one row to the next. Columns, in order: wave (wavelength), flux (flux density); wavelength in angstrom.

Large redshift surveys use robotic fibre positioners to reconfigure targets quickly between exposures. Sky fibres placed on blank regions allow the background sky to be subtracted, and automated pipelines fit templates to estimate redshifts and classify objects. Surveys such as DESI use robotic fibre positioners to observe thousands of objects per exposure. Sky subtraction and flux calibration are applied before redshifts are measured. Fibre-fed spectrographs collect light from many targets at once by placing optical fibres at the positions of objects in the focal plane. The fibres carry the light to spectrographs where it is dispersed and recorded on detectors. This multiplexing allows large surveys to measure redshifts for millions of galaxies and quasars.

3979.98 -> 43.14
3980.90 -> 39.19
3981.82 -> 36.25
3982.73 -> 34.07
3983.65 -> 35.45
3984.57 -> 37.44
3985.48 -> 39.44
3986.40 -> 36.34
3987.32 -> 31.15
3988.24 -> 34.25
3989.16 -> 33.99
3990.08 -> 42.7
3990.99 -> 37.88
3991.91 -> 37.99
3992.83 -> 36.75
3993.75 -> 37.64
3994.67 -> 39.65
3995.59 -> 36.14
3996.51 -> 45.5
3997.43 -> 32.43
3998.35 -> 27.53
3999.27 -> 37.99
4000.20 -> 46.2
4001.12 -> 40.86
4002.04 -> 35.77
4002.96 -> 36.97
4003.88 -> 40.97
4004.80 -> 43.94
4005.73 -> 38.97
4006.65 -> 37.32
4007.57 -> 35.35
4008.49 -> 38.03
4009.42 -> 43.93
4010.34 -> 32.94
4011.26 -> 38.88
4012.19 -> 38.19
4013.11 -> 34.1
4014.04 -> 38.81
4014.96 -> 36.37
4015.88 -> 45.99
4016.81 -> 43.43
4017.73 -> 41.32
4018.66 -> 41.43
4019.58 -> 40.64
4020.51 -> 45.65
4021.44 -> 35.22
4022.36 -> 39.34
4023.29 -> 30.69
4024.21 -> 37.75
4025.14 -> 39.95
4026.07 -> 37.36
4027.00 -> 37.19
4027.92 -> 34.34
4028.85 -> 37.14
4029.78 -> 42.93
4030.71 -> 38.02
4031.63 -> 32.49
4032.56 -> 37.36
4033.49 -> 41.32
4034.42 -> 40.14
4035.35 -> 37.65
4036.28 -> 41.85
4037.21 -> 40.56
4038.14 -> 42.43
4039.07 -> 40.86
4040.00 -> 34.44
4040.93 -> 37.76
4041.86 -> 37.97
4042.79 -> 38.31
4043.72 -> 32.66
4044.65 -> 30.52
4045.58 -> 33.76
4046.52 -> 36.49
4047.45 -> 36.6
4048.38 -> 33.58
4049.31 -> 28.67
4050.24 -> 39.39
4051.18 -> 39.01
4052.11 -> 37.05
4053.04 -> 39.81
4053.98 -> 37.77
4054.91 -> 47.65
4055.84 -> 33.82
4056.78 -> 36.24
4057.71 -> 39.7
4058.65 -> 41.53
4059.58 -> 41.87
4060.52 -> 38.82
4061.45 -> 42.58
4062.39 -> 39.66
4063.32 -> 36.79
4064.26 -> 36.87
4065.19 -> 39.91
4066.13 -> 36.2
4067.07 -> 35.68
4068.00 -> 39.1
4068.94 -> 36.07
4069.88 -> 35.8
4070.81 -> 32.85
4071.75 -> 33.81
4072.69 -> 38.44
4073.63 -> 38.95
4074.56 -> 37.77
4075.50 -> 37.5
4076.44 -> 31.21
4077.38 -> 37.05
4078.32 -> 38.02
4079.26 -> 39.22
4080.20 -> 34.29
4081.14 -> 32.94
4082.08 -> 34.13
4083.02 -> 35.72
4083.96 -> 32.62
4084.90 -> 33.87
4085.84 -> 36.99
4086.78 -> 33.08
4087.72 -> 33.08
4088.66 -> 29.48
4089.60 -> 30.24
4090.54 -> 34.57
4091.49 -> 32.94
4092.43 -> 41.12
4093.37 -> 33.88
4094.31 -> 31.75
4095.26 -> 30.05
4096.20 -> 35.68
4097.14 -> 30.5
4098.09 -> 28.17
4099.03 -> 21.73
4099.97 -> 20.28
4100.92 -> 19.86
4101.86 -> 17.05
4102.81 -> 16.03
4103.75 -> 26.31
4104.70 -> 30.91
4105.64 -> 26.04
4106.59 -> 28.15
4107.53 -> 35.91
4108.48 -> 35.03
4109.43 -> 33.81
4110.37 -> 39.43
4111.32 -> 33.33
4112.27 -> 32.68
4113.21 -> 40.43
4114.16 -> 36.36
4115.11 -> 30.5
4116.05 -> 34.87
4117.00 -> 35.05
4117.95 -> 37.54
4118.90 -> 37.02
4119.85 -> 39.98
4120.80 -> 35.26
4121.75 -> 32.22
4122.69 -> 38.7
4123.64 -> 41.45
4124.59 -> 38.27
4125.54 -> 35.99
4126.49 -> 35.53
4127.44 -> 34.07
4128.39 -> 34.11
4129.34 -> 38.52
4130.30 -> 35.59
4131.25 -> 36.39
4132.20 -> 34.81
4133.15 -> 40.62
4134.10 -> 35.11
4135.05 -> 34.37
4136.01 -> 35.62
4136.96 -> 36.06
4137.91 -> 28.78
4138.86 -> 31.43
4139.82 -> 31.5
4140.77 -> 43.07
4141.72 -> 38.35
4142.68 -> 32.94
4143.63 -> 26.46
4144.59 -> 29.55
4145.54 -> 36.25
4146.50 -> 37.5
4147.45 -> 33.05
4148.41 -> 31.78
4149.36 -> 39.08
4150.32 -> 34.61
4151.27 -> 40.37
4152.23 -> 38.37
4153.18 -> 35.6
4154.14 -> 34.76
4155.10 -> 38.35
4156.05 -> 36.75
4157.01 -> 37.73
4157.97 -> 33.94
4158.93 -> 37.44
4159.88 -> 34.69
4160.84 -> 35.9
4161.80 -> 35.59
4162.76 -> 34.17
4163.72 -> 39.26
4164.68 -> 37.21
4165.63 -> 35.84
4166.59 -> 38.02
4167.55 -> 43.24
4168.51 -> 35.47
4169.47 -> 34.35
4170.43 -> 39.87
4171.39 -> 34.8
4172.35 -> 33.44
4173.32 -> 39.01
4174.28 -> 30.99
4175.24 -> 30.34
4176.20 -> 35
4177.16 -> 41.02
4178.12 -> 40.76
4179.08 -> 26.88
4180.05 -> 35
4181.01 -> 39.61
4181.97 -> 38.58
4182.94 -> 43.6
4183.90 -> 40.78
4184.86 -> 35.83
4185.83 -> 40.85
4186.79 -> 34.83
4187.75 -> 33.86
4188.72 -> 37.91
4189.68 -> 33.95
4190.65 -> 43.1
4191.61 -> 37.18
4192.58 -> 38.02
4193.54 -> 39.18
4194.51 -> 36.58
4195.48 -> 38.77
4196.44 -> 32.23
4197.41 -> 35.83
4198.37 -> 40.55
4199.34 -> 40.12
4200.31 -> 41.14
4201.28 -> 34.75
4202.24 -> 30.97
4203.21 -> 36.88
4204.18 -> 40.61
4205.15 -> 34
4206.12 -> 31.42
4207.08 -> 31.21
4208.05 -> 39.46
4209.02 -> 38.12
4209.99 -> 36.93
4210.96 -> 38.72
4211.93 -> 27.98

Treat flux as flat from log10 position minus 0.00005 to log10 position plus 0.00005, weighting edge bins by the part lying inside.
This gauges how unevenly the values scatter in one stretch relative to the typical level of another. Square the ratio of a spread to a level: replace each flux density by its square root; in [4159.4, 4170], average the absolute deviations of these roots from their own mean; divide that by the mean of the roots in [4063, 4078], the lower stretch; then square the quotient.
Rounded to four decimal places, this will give 0.0007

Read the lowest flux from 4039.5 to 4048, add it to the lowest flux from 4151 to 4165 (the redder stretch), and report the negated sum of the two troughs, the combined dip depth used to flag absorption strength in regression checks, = -64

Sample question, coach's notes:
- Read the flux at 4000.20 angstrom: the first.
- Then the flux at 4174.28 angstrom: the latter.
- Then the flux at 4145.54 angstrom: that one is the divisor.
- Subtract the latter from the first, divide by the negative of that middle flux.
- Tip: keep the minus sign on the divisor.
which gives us -0.420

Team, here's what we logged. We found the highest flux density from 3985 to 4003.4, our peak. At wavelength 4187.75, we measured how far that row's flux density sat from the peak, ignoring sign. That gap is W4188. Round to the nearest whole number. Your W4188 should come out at 12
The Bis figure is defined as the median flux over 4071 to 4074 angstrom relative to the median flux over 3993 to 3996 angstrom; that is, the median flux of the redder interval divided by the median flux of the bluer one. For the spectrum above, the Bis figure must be 1.02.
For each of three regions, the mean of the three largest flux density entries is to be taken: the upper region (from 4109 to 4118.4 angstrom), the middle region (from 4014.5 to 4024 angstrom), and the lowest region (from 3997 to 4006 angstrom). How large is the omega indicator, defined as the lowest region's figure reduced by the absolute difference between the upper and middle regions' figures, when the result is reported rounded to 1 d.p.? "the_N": 37.8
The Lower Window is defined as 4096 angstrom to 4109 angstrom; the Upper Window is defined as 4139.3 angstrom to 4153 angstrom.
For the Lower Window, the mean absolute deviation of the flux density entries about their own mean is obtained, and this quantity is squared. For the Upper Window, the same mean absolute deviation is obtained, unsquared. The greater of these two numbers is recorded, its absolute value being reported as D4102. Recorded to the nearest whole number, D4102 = 30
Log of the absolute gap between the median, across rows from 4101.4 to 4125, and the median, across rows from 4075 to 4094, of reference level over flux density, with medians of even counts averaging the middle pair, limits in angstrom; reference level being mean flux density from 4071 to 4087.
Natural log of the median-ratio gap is -3.5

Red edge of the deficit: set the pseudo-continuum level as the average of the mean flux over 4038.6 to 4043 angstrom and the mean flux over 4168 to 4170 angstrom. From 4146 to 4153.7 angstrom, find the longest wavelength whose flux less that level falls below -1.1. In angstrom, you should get 4150.32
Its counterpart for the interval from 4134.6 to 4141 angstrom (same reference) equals 4139.82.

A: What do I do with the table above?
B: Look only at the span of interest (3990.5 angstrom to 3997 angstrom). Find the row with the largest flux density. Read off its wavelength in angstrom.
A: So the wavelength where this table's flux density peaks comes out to 3996.51 angstrom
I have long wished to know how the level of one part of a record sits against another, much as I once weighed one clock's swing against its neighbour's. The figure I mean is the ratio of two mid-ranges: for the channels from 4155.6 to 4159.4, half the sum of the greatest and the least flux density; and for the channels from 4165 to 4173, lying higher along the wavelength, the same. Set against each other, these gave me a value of 0.93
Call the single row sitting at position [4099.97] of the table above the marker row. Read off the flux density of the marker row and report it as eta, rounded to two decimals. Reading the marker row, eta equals 20.28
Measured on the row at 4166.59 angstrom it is 38.02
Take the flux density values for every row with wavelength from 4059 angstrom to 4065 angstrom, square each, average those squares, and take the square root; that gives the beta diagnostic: 39.5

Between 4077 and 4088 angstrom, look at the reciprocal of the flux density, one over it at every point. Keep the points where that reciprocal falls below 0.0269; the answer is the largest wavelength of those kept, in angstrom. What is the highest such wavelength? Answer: 4079.26 angstrom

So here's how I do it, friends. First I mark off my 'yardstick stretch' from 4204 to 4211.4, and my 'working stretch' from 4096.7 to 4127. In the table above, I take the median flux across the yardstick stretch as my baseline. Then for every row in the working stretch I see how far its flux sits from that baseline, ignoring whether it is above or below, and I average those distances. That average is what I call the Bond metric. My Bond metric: 6.3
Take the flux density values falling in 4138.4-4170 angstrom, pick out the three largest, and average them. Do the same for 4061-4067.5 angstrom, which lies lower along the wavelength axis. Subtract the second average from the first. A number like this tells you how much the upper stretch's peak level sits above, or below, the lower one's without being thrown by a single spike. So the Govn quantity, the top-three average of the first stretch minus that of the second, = 1.5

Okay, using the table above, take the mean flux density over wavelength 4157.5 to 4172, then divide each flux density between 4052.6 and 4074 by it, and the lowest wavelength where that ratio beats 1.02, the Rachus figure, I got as 4053.04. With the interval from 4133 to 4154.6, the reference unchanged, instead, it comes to 4133.15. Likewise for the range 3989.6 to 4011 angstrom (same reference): 3990.08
